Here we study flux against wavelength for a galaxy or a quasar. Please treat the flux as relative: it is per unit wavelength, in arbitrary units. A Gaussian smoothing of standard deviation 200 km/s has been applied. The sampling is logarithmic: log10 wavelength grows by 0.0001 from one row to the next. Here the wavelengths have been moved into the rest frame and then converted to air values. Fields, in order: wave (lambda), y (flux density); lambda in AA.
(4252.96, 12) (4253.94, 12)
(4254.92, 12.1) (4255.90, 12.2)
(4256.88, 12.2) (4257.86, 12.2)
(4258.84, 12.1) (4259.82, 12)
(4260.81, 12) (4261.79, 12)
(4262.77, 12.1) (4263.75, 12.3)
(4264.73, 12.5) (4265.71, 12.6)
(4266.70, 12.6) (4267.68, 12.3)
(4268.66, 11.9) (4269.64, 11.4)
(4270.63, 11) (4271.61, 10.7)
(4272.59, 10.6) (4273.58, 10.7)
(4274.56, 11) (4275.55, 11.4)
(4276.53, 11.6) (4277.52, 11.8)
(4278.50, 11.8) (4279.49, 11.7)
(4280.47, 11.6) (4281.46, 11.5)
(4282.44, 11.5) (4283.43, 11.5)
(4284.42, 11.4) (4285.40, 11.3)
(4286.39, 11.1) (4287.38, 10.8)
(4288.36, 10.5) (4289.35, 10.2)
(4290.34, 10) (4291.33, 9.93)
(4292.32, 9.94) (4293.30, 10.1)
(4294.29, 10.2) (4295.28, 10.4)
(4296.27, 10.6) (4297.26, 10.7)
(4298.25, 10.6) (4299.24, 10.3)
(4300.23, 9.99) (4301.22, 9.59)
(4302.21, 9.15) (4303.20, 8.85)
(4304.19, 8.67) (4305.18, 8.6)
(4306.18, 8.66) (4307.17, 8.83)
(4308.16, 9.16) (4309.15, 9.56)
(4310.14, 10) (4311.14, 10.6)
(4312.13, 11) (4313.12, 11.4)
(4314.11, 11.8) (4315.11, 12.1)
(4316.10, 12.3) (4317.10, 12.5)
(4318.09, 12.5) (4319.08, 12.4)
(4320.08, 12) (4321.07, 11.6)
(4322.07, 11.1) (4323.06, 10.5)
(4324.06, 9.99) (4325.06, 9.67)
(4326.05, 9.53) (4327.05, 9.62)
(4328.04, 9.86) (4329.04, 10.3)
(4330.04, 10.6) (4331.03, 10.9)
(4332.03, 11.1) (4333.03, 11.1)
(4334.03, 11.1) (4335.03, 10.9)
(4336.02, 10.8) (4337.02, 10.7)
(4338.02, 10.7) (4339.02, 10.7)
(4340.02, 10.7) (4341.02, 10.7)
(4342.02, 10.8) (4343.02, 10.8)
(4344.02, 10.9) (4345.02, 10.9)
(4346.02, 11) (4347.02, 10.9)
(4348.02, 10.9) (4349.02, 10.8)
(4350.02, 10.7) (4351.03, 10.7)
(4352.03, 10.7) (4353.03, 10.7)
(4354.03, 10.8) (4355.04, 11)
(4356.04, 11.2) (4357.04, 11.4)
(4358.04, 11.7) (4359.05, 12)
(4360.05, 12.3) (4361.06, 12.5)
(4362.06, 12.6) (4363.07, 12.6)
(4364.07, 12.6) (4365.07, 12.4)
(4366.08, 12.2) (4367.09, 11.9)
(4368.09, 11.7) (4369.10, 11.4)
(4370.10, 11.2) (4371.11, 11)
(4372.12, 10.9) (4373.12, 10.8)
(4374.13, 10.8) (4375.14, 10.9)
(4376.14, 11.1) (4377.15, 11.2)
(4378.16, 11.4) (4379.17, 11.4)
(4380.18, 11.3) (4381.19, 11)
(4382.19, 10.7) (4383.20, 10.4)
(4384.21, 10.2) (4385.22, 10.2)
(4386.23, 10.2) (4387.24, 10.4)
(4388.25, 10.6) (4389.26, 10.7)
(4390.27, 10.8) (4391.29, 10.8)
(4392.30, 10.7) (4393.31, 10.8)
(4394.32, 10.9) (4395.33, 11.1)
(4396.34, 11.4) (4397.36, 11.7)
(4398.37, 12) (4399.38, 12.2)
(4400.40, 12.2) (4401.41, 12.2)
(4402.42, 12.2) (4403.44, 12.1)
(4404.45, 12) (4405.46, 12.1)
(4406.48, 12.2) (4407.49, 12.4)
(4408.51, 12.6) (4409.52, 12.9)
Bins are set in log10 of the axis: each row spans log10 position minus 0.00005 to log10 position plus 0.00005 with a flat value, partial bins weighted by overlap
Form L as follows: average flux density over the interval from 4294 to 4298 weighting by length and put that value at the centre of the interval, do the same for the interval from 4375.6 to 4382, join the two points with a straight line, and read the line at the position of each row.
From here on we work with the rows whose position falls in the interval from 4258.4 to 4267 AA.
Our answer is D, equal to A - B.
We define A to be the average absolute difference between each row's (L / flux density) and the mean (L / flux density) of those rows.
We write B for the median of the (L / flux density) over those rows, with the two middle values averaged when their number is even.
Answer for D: -0.83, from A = 0.014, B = 0.84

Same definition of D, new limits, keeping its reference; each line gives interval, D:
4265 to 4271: -0.81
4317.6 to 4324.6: -0.86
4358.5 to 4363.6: -0.87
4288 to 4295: -1.02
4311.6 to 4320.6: -0.85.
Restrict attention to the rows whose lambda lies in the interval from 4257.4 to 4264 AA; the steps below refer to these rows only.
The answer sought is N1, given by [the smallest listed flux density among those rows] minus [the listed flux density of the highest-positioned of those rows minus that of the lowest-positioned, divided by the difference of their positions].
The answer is 12.0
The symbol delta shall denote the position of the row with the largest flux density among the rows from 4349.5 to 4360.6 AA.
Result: 4360.05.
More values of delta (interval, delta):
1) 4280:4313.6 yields 4280.47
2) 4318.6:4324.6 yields 4319.08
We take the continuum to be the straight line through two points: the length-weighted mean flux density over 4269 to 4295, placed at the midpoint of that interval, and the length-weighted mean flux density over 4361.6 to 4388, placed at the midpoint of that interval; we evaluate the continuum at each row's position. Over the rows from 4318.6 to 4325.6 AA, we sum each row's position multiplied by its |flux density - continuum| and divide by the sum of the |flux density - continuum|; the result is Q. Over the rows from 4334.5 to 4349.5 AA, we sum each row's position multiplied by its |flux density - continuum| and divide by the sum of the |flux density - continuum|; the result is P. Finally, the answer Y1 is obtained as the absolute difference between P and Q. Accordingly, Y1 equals 19.3 AA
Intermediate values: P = 4341.5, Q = 4322.2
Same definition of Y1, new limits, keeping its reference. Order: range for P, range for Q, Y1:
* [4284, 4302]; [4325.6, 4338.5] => 35.4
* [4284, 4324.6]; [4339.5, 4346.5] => 36.8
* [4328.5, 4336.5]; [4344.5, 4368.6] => 28.5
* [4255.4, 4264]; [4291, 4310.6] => 42.9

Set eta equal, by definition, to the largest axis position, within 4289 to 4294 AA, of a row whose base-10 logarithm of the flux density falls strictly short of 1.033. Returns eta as 4293.30 AA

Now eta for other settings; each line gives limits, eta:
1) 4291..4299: 4298.25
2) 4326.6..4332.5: 4330.04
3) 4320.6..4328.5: 4328.04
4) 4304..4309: 4308.16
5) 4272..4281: 4273.58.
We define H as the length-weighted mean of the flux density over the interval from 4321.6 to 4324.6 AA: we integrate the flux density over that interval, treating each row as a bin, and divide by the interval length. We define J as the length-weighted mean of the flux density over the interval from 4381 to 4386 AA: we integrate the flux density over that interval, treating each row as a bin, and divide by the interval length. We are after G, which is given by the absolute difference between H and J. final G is 0.04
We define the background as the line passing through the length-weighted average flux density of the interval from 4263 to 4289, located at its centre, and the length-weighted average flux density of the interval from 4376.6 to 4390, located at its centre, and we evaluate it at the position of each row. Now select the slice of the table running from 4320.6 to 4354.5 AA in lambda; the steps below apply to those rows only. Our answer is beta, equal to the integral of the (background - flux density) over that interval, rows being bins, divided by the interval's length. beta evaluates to 0.4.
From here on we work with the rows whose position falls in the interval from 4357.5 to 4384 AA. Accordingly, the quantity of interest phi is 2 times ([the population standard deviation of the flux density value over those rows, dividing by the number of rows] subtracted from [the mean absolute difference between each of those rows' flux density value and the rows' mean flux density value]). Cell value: -0.16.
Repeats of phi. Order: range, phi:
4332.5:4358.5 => -0.13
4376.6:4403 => -0.20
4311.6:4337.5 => -0.35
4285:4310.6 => -0.27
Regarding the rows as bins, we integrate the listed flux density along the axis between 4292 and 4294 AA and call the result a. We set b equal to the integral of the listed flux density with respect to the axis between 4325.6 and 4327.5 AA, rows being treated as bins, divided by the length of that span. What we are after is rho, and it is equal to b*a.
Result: 193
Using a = 20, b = 9.6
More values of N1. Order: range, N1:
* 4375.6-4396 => 10.2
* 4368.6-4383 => 10.8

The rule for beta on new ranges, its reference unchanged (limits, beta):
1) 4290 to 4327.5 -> 0.9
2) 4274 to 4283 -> -0.1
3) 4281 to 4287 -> 0.1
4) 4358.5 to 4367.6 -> -1.4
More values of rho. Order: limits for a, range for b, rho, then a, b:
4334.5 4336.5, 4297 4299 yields 231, 22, 10.6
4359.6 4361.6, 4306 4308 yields 219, 25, 8.8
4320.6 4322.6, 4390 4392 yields 244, 23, 10.7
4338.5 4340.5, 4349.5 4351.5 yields 228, 21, 10.7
